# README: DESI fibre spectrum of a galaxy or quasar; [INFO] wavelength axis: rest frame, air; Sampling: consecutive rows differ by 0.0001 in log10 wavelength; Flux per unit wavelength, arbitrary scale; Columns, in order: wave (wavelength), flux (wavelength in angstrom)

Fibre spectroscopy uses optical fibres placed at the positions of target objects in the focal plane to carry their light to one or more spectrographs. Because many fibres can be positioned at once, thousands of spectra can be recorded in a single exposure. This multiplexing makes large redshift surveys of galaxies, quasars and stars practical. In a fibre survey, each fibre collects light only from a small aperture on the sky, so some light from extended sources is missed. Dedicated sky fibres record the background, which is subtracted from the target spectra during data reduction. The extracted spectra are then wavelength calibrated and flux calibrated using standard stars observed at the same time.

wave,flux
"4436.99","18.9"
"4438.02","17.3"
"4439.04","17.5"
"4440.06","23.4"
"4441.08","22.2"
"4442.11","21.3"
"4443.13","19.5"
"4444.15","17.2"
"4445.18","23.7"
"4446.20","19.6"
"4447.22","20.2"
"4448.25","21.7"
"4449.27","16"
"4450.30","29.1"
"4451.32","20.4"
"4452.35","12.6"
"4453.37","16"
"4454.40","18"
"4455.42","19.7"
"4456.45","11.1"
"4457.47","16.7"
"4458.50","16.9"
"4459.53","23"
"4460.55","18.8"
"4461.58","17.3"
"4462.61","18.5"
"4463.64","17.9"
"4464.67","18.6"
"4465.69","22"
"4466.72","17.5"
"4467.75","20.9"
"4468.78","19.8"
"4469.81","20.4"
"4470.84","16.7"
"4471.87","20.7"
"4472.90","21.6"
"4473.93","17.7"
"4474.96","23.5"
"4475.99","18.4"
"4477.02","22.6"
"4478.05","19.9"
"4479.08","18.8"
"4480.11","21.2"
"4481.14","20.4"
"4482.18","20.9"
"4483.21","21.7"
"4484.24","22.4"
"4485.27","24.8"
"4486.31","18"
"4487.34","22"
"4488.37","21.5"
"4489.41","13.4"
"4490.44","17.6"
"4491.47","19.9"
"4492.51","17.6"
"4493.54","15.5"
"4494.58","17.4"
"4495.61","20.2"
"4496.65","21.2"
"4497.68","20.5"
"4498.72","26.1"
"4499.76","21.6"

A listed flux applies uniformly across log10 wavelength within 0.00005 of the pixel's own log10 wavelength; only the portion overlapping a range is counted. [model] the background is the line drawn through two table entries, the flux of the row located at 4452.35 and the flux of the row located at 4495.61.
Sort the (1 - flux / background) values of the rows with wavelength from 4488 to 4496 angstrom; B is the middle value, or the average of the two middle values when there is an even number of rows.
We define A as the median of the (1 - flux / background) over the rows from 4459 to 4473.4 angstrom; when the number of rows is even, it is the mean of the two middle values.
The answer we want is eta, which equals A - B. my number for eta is -0.4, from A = -0.29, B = 0.10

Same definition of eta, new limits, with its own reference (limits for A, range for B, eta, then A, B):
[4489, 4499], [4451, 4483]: 0.3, 0.05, -0.25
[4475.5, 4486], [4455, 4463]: 0.1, -0.19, -0.26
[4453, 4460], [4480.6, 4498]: -0.2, -0.25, -0.02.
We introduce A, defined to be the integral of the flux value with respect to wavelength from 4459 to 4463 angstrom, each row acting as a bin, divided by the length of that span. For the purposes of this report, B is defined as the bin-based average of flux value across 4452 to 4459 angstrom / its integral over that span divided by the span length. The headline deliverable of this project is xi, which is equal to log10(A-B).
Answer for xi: 0.54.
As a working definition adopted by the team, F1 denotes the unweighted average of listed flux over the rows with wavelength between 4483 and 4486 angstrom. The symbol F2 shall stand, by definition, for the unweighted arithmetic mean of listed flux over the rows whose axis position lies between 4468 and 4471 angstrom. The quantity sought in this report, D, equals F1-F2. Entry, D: 4.0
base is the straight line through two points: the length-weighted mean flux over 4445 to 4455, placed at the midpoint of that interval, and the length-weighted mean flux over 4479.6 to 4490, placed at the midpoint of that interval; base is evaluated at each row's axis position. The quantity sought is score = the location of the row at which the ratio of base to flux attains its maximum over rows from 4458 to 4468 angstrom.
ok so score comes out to 4458.50 angstrom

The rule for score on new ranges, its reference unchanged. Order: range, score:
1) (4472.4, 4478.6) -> 4473.93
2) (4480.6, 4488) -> 4486.31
